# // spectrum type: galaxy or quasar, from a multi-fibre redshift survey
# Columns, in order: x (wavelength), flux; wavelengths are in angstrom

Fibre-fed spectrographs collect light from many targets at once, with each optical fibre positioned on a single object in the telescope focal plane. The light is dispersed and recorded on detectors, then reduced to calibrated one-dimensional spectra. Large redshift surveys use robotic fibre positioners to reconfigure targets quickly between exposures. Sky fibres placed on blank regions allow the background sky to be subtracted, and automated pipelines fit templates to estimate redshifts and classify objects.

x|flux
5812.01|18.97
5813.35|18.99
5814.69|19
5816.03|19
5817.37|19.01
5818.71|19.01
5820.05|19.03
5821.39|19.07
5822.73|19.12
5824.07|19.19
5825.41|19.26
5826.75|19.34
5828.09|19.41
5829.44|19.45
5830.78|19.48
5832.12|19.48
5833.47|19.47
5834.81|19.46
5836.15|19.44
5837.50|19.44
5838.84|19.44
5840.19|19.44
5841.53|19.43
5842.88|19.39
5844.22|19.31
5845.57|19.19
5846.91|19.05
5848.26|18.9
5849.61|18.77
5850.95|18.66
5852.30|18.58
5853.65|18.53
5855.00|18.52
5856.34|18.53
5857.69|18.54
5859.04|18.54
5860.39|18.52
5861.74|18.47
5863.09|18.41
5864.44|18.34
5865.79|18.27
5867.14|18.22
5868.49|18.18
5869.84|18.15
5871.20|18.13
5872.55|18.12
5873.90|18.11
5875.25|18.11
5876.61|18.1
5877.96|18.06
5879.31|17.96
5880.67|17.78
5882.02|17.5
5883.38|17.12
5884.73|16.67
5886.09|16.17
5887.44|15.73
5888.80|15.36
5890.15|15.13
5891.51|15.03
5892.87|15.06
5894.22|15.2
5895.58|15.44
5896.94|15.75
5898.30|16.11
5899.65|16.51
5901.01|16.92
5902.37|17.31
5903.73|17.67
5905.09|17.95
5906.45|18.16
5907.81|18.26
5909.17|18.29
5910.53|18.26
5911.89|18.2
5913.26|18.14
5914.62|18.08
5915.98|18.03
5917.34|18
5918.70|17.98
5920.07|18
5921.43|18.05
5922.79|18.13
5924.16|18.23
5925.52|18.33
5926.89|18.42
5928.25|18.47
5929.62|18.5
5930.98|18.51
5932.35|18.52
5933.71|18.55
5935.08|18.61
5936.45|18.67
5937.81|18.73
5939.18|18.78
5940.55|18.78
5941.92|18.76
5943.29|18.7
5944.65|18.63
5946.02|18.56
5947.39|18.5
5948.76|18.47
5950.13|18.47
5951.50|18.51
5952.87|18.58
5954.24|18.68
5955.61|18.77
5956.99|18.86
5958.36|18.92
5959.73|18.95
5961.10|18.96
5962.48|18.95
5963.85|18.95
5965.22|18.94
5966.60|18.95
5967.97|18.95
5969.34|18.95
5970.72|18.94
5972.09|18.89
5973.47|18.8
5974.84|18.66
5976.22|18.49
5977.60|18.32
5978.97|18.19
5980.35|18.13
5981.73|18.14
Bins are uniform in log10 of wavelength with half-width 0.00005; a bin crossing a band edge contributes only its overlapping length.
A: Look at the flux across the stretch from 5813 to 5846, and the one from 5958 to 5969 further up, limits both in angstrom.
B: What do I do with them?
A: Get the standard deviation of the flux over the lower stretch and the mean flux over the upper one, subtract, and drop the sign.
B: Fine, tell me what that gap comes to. 18.8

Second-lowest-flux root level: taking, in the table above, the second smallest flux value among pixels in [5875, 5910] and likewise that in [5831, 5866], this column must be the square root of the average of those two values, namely 4.09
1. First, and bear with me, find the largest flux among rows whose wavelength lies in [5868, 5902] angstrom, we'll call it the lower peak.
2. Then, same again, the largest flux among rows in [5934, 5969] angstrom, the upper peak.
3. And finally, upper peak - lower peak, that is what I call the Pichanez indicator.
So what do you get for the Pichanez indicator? 0.8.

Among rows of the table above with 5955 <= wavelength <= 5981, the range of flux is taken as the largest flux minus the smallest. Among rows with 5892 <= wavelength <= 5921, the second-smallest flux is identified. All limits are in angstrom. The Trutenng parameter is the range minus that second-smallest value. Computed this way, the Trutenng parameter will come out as -14.4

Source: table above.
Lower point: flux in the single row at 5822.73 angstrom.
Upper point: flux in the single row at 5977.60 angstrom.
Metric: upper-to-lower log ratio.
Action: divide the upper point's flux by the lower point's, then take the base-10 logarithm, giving -0.019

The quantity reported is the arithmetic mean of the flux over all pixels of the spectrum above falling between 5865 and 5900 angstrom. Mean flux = 16.9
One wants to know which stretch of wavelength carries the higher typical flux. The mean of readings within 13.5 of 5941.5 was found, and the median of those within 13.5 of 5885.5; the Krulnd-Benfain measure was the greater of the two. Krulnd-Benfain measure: 18.6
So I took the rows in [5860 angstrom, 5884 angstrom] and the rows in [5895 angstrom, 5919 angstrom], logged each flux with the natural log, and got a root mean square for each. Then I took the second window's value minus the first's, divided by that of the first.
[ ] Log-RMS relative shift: -0.012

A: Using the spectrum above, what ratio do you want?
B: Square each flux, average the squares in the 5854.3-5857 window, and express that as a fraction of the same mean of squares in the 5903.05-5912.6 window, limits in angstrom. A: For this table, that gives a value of 1.05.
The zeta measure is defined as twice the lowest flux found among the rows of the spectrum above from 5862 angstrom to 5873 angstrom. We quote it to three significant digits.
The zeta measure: 36.2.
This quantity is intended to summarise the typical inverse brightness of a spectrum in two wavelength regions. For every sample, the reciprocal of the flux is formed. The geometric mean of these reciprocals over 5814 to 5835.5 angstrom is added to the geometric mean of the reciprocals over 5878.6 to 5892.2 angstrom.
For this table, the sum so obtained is 0.1129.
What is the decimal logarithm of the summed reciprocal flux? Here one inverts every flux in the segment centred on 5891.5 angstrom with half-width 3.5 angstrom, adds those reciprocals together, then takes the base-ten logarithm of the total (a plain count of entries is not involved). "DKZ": -0.482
